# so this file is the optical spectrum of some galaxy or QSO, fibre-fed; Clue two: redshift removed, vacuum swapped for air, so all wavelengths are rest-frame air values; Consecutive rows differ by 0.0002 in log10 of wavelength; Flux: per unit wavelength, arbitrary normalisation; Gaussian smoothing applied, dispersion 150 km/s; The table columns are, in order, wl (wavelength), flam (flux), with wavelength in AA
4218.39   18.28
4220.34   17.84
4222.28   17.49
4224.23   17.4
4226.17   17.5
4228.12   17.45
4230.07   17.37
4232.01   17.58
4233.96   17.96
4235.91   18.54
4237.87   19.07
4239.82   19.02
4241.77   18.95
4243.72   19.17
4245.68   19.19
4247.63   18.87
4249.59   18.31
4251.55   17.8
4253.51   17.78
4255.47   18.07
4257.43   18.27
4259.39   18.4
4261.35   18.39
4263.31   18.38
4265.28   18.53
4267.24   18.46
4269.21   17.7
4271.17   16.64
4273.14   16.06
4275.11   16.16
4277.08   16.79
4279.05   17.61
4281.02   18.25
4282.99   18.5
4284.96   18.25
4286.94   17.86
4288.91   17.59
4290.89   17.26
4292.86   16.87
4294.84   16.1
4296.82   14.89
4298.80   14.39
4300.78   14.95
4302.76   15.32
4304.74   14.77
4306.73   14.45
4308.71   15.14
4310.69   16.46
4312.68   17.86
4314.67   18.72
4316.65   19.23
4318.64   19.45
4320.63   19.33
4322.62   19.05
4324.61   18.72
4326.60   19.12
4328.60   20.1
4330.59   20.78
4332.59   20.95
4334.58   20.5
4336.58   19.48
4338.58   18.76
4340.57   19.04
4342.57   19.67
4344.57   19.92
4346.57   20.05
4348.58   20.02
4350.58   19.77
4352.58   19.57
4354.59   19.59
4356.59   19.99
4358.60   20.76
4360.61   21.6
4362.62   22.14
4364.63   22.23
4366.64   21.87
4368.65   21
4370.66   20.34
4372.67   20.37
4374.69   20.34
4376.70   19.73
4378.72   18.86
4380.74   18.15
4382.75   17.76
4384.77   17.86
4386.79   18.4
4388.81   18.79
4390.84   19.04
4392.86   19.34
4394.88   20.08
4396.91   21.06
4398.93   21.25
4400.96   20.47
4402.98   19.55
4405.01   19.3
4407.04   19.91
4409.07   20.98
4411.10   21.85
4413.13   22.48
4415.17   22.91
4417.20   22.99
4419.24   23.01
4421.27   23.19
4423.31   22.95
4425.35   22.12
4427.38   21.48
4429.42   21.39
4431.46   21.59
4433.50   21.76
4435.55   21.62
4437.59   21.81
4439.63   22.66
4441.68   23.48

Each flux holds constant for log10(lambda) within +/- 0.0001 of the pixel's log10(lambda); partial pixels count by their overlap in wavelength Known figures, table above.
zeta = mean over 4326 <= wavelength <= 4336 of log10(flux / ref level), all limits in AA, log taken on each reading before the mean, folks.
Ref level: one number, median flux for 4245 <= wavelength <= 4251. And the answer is 0.03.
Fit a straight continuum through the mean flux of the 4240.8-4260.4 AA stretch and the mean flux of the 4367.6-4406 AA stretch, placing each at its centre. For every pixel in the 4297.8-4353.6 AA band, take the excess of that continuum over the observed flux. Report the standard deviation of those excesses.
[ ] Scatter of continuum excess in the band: 2.0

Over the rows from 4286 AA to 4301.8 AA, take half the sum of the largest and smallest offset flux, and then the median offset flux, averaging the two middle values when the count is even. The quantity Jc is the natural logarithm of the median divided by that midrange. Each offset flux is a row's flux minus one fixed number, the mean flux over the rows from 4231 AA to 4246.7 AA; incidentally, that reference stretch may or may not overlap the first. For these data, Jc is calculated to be -0.2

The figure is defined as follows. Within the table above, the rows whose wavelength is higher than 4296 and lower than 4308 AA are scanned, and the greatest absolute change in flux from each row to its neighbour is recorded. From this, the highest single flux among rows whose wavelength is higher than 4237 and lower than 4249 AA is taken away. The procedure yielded -18.6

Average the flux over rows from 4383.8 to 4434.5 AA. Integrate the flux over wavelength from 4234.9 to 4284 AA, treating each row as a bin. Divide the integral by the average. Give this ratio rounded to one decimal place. 42.4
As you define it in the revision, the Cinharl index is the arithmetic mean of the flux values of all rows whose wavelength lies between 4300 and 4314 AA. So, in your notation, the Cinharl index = 15.6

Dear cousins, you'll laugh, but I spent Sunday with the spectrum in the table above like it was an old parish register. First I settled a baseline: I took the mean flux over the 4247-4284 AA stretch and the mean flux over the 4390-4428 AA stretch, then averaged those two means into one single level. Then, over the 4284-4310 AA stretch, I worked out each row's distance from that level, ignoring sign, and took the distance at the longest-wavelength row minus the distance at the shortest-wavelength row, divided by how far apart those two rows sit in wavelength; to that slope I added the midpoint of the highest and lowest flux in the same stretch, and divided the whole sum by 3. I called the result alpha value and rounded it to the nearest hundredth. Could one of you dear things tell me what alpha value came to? 5.48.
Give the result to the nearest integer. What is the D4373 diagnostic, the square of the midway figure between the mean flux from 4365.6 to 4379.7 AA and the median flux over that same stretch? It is 414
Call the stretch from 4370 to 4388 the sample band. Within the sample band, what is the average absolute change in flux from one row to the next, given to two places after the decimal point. 0.41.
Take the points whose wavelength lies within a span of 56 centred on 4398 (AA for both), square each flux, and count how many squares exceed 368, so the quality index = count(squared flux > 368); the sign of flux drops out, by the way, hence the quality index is 21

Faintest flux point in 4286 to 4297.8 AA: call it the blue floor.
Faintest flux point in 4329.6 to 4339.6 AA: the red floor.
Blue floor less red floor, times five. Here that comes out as -19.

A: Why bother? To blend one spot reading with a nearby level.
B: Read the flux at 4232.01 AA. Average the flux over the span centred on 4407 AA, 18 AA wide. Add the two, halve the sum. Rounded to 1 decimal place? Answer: 19.3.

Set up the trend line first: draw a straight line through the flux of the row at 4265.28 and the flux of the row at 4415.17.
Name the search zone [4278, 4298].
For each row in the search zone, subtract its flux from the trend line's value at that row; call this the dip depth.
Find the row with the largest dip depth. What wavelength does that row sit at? 4296.82 AA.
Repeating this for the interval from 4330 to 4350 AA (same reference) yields 4338.58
